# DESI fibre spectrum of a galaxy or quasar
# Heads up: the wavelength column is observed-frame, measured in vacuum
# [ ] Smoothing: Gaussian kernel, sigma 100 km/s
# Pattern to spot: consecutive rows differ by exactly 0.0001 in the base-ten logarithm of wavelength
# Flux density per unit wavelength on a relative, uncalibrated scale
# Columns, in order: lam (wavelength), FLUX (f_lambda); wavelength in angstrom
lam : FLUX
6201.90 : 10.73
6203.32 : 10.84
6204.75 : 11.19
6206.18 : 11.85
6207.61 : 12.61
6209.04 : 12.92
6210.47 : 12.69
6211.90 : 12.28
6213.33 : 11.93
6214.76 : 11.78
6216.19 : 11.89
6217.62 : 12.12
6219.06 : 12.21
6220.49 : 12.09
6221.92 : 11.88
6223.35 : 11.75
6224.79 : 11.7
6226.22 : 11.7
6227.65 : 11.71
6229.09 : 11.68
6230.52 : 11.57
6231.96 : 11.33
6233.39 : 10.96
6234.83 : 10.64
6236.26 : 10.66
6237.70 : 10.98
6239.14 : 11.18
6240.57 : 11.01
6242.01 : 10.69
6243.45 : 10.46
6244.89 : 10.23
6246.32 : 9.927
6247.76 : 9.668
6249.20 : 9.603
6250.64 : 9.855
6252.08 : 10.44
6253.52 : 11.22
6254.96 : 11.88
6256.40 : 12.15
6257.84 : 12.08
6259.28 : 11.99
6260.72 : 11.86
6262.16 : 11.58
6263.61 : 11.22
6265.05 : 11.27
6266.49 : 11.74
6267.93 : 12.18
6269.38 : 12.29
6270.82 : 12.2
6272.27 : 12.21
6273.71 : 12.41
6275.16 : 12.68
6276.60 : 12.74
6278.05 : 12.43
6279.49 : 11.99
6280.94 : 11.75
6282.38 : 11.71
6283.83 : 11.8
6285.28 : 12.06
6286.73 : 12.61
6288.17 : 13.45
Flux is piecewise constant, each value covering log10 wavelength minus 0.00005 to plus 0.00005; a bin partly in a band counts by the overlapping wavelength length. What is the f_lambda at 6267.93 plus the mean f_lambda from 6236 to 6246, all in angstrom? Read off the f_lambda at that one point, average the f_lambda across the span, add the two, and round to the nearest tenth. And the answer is 22.9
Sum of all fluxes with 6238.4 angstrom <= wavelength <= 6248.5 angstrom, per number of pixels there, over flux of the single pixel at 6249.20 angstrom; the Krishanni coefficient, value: 1.09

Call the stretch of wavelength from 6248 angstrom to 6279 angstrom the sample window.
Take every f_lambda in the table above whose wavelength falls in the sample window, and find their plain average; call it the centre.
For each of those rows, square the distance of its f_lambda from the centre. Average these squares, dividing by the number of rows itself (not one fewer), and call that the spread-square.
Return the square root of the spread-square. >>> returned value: 0.84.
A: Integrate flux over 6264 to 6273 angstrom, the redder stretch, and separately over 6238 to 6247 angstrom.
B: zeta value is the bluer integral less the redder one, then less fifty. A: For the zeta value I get -62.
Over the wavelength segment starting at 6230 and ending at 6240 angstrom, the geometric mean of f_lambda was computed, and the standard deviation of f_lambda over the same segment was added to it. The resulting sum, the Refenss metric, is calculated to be 11.4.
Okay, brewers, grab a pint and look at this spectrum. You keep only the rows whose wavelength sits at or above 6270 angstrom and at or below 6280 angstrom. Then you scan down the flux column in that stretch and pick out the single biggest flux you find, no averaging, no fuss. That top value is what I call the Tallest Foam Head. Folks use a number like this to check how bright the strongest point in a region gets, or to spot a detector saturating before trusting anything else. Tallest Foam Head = 12.74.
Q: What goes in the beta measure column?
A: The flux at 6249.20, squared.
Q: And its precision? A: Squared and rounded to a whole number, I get 92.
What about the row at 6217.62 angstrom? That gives 147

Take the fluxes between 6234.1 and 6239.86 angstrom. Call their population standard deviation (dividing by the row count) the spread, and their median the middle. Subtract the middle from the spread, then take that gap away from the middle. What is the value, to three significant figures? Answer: 21.4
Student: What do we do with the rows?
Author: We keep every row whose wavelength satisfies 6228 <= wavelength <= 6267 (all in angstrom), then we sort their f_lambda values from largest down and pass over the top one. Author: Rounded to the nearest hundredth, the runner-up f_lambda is 12.08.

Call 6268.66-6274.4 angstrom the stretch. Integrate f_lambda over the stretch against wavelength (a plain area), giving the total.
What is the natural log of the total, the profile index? 4.26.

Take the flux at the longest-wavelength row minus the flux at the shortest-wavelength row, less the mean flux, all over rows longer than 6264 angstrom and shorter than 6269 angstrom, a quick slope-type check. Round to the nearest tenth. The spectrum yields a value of -10.8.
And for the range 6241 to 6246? -10.9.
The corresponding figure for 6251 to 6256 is -9.7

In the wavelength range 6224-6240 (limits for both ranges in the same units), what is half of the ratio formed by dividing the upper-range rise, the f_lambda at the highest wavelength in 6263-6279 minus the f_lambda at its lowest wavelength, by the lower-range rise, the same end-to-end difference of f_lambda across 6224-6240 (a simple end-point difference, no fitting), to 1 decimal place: -1.2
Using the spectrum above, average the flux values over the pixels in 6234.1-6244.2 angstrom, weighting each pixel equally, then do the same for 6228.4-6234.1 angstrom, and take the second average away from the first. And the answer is -0.6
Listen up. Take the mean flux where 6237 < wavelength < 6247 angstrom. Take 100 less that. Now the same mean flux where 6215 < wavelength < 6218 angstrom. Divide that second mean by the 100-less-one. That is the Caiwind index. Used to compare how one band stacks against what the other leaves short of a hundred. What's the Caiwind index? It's 0.134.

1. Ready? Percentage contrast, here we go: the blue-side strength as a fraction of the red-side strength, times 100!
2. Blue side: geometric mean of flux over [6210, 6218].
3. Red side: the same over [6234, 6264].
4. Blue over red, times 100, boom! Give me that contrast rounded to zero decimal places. 111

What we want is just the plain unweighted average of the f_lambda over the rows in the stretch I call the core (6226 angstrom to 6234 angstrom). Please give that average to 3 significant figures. 11.5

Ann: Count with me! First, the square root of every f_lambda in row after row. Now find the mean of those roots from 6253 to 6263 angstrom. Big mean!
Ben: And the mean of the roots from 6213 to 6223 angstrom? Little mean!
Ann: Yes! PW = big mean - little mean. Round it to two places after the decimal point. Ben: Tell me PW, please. -0.02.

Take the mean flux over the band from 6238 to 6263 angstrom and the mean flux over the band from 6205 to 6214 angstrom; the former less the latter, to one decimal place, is -1.4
